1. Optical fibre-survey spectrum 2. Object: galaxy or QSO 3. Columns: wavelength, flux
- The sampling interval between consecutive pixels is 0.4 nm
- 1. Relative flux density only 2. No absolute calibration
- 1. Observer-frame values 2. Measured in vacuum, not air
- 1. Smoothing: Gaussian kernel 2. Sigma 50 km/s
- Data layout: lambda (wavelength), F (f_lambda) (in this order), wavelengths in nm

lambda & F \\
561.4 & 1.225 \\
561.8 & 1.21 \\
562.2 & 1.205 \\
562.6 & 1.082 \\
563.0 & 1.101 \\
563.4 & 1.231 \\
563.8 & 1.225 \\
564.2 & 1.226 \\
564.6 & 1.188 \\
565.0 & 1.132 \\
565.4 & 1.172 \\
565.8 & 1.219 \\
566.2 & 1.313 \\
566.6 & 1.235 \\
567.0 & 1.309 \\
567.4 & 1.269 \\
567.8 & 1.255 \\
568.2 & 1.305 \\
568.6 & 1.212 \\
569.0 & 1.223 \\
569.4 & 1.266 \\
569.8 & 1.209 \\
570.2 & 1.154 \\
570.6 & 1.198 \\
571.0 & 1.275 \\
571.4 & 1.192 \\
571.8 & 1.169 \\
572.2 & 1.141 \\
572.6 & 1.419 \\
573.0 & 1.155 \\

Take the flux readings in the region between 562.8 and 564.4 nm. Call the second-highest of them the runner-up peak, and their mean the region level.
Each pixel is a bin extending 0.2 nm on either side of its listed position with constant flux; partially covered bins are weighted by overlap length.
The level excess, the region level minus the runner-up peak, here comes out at -0.030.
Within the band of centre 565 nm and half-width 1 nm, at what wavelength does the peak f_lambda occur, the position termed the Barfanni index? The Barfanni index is 564.2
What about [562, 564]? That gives 563.4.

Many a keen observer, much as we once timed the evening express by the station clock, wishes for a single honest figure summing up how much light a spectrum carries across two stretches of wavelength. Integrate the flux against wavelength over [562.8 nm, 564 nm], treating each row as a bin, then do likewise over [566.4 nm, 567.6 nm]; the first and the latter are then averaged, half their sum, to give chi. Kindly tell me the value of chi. 1.474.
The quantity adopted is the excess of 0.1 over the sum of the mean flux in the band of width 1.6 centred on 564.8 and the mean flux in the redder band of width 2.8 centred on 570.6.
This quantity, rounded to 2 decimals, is -2.29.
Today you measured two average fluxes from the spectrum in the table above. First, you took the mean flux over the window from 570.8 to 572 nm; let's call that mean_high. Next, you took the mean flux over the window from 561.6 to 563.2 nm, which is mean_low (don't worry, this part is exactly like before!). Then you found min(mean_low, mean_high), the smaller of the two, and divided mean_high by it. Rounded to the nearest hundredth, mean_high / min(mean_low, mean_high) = 1.05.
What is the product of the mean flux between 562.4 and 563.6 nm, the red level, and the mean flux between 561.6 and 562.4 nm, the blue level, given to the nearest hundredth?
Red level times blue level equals 1.37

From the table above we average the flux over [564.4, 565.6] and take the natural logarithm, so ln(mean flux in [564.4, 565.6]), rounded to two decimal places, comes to 0.15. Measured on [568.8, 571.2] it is 0.20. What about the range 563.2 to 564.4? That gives 0.20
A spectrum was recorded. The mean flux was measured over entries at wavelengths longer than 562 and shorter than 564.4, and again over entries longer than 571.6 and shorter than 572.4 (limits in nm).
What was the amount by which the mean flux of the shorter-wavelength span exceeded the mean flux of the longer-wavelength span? 0.02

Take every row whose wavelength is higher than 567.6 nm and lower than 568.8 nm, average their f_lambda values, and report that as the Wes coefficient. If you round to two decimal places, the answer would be 1.26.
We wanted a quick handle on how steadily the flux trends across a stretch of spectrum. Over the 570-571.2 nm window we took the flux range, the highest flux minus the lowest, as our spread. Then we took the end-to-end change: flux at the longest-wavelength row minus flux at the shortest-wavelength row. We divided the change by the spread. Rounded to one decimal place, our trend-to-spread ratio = 1.0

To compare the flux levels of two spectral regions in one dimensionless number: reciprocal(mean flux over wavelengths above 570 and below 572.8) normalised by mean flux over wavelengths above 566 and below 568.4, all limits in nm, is 0.639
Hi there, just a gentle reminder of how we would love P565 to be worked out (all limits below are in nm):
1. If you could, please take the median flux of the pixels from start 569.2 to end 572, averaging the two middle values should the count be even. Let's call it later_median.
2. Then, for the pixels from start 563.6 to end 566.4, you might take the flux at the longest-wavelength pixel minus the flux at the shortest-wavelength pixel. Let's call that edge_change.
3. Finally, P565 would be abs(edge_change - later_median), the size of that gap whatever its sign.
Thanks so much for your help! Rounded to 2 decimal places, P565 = 1.11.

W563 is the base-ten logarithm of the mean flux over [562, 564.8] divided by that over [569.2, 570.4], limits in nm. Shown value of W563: -0.011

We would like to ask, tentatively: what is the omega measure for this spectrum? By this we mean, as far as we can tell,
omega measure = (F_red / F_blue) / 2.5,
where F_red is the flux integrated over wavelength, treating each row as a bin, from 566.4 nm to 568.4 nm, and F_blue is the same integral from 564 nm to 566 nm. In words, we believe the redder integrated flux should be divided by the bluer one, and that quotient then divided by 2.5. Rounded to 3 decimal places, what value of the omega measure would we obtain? 0.429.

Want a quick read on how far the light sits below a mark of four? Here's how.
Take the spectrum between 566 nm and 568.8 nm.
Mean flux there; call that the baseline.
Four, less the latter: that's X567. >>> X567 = 2.73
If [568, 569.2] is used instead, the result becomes 2.75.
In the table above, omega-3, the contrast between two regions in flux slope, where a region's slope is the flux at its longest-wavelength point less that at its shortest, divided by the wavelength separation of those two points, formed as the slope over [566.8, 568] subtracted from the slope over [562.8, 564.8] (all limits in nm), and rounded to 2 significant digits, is 0.12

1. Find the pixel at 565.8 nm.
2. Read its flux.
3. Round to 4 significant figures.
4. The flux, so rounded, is 1.219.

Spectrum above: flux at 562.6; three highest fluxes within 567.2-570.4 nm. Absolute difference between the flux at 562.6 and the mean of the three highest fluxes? 0.20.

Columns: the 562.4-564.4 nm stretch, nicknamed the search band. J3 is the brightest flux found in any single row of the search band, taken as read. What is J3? 1.231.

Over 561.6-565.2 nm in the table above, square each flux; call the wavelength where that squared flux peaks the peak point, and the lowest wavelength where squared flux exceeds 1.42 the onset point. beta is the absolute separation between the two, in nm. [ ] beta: 1.60 nm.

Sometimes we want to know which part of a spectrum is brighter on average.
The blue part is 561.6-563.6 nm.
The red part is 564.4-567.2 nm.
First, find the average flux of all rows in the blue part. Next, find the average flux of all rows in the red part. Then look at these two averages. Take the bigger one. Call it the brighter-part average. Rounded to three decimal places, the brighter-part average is 1.224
